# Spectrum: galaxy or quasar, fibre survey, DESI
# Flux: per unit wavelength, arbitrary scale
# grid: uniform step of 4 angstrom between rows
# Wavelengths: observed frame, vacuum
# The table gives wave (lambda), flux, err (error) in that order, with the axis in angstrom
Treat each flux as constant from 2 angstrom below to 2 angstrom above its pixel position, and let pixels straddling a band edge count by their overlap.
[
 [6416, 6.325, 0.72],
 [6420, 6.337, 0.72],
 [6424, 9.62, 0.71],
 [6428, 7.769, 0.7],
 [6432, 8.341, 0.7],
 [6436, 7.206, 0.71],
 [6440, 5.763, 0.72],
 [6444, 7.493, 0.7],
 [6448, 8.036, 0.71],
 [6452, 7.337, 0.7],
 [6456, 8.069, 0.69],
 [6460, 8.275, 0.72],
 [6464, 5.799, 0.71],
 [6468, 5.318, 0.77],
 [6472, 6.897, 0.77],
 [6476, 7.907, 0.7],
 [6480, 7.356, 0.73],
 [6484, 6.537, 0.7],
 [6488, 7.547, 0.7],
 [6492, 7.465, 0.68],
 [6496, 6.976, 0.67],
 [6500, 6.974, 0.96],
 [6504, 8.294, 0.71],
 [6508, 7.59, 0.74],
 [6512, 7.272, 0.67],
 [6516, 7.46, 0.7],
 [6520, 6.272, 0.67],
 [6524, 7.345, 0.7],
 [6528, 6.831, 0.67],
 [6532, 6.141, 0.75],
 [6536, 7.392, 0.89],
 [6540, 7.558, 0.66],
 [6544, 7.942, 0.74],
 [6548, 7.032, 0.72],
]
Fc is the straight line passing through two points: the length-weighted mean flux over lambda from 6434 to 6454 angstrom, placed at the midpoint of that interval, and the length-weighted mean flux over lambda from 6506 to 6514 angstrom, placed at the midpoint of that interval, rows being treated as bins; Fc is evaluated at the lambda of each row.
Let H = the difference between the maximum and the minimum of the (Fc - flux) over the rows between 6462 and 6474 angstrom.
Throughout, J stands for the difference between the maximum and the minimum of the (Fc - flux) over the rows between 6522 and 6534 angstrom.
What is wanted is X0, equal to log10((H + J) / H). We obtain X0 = 0.253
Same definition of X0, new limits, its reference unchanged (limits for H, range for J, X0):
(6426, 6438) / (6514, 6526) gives 0.311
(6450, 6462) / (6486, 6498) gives 0.222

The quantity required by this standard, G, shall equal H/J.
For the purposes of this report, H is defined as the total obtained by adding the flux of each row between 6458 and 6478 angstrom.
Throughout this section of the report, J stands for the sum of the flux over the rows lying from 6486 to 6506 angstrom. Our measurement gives 0.92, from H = 34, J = 37.3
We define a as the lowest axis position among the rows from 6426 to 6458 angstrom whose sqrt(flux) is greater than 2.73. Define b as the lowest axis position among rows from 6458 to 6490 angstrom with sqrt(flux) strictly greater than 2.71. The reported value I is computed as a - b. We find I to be -32 angstrom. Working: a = 6428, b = 6460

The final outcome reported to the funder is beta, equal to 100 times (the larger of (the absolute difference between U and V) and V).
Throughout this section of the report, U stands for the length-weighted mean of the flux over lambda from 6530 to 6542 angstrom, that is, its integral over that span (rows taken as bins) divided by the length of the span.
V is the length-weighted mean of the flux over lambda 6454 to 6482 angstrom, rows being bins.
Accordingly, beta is 709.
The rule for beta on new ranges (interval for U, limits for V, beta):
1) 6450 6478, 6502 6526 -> 737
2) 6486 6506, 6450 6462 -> 789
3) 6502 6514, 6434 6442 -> 648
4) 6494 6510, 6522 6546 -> 720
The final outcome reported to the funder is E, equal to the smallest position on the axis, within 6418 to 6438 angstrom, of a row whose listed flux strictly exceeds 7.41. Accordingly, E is 6424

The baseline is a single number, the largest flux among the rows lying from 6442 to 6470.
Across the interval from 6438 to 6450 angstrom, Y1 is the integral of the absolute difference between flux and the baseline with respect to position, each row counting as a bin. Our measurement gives 14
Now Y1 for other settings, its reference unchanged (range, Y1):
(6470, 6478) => 7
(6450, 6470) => 26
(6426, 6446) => 20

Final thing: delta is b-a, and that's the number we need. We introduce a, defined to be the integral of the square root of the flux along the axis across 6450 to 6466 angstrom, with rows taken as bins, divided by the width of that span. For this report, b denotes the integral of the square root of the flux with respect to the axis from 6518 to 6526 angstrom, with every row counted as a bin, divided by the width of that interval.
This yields -0.10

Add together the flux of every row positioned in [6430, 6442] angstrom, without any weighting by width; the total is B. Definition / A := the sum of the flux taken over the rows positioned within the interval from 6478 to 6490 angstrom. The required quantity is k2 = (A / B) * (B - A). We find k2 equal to -0.1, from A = 21.4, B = 21.3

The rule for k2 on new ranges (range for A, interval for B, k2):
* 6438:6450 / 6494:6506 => 0.9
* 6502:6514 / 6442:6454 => -0.3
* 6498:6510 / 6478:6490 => -1.5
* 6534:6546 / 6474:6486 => -1.1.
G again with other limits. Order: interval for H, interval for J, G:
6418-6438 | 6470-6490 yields 1.08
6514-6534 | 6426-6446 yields 0.93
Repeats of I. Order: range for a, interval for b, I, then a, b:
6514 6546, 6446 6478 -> 68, 6516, 6448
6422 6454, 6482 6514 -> -64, 6424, 6488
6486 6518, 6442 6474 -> 44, 6488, 6444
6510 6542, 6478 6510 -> 36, 6516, 6480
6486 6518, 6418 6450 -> 64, 6488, 6424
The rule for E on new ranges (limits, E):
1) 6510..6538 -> 6516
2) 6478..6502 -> 6488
